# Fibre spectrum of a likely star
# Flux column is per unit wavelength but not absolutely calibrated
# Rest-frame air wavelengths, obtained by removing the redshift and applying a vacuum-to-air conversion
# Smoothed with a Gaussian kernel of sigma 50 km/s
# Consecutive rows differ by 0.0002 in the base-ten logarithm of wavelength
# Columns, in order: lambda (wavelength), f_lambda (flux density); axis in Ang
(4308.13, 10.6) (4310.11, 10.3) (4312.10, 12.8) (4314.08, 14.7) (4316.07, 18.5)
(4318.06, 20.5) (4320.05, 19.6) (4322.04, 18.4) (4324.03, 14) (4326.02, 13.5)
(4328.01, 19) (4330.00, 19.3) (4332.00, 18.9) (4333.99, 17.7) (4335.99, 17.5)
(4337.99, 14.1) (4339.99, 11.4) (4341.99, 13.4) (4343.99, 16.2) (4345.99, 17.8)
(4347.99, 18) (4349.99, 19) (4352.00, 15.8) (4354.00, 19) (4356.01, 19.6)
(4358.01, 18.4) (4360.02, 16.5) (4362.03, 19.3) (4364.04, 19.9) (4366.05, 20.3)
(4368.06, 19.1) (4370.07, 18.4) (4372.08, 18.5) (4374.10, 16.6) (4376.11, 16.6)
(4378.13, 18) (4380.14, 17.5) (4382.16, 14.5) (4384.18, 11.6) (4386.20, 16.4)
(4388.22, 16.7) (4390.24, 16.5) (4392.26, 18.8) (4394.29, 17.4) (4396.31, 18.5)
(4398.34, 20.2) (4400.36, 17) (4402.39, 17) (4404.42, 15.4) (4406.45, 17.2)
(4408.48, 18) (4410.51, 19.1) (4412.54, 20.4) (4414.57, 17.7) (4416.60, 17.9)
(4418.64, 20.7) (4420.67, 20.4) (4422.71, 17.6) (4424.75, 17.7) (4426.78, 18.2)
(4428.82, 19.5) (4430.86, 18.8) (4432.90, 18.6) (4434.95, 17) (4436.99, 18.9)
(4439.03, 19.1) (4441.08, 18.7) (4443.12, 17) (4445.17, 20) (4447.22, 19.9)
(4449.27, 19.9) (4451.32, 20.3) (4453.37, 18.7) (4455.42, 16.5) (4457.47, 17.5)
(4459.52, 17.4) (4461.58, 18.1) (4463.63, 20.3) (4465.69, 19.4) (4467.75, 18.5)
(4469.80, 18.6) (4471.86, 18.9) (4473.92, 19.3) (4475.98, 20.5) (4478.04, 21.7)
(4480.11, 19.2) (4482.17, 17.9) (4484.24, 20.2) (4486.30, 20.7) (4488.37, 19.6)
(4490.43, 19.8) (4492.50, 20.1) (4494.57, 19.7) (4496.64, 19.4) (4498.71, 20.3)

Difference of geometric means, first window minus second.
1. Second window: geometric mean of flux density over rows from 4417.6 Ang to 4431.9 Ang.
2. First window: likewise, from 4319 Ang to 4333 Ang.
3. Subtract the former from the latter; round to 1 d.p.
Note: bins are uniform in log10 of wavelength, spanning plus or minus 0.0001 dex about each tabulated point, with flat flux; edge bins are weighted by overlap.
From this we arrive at -1.6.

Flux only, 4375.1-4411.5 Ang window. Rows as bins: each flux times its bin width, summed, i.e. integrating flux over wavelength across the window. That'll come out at 620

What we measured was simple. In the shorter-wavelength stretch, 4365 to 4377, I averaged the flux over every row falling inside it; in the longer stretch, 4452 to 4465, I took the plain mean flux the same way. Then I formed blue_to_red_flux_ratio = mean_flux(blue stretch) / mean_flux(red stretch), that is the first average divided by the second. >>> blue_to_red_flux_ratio 1.01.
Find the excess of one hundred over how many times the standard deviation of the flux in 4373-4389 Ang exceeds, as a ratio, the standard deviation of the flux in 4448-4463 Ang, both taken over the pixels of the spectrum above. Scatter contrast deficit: 98.5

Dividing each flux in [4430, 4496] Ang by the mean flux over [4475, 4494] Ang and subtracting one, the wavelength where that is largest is 4478.04 Ang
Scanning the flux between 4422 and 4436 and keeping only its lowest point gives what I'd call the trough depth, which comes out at 17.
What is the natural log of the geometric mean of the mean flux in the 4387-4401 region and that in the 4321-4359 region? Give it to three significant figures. 2.86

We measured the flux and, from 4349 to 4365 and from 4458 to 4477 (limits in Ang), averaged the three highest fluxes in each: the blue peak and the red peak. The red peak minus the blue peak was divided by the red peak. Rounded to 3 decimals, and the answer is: 0.023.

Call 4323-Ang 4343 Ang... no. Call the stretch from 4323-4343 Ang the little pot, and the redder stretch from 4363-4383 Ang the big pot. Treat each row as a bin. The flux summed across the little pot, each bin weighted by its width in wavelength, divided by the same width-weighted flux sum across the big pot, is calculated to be 0.88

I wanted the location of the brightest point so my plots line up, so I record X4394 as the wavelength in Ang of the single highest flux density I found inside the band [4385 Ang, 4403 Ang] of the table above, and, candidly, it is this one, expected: 4398.34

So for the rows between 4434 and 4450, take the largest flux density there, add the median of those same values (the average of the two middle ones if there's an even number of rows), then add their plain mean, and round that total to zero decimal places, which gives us 58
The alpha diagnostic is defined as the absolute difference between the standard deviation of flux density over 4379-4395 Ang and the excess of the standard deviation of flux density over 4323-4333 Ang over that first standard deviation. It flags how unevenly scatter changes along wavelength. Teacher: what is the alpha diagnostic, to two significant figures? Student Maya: 1.5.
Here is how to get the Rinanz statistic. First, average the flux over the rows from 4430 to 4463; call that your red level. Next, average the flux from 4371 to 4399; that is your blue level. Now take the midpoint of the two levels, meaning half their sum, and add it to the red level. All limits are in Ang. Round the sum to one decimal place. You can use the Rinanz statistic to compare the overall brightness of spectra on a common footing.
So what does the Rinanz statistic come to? 36.3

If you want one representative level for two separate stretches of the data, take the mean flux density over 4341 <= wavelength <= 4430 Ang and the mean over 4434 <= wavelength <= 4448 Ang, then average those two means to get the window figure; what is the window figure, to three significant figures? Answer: 18.2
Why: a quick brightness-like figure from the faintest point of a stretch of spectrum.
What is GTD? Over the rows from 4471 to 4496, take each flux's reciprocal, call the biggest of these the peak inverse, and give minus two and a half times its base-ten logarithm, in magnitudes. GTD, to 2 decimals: 3.13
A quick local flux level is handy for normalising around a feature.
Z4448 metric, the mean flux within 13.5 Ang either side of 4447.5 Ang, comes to 18.5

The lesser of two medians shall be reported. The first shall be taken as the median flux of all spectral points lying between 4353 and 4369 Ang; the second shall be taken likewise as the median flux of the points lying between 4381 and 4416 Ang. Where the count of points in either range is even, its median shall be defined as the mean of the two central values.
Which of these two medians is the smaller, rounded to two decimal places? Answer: 17.20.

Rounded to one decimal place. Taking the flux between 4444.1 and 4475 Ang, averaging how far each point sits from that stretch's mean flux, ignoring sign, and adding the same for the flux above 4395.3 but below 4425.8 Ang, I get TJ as 2.2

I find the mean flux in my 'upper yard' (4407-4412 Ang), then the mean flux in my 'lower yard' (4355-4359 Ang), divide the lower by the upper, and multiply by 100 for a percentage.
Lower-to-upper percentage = 102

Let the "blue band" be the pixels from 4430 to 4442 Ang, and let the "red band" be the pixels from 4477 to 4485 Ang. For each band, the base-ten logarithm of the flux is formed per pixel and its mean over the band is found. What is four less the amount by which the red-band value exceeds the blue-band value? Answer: 3.97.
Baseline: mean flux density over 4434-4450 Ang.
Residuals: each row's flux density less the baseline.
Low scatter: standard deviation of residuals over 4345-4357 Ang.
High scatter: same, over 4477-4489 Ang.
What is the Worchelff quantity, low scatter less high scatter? 0.0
